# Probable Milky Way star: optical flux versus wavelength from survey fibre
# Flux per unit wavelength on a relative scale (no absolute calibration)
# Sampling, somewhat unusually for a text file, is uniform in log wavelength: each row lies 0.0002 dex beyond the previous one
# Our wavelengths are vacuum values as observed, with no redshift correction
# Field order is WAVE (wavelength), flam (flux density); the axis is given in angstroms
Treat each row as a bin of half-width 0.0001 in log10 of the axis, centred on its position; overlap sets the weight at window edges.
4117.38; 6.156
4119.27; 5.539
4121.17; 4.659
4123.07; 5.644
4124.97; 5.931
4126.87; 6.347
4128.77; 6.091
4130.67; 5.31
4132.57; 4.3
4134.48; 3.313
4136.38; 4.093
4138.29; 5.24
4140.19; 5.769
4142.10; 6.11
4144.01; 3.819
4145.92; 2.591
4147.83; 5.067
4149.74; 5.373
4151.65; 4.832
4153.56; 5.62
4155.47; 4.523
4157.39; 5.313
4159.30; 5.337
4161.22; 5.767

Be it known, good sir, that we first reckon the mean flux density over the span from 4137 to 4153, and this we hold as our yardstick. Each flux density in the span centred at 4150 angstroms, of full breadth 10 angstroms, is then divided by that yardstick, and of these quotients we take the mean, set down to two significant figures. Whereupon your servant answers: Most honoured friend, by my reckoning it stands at 0.97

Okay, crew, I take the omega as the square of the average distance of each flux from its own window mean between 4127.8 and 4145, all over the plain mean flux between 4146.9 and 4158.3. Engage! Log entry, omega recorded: 0.16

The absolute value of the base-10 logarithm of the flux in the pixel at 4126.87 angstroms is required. 0.80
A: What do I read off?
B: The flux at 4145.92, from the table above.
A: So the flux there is 2.591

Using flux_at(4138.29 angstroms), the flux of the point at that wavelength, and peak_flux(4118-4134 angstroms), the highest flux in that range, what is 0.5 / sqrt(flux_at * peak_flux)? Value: 0.087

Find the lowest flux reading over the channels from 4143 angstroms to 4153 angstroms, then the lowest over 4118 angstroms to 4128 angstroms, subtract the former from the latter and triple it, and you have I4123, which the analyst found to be 6.2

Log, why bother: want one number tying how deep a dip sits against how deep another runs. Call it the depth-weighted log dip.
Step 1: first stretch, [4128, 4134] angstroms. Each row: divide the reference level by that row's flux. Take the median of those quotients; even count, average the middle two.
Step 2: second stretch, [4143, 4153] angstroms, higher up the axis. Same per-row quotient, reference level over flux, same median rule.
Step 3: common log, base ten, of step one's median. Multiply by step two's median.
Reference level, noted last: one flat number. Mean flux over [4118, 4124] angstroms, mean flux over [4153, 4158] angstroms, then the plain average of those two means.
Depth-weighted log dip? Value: -0.01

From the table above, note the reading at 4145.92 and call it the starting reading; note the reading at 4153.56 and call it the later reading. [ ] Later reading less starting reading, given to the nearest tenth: 3.0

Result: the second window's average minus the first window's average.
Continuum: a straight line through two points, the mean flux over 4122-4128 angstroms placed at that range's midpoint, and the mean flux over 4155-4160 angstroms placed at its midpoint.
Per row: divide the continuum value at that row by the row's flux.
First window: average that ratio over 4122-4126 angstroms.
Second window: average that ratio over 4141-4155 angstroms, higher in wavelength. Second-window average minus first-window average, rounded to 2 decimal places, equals 0.17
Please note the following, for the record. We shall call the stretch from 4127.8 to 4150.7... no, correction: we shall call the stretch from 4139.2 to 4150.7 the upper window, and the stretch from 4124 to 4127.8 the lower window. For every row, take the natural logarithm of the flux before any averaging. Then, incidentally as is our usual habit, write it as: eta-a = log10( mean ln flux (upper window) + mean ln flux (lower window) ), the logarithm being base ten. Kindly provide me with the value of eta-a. 0.524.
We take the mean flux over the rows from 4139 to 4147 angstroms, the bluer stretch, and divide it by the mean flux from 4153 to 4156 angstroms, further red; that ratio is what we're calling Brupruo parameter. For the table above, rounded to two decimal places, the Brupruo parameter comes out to 0.90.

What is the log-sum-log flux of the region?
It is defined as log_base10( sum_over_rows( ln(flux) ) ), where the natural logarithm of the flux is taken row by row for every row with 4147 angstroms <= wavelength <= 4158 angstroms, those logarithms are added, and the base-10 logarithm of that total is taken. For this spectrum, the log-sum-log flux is 0.991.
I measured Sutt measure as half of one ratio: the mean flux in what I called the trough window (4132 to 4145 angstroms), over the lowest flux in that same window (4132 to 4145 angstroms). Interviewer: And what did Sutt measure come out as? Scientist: 0.70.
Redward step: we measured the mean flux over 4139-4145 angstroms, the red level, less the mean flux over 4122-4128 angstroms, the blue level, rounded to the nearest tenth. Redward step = -0.7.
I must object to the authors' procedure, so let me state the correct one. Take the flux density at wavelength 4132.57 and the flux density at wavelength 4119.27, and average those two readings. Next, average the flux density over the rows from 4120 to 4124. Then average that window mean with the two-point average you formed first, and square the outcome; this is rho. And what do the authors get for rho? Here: 25.4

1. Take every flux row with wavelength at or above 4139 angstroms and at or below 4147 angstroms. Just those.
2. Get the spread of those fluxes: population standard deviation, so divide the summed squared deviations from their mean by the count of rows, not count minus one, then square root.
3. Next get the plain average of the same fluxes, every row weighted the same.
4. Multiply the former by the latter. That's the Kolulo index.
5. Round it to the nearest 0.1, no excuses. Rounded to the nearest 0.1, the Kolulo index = 6.6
